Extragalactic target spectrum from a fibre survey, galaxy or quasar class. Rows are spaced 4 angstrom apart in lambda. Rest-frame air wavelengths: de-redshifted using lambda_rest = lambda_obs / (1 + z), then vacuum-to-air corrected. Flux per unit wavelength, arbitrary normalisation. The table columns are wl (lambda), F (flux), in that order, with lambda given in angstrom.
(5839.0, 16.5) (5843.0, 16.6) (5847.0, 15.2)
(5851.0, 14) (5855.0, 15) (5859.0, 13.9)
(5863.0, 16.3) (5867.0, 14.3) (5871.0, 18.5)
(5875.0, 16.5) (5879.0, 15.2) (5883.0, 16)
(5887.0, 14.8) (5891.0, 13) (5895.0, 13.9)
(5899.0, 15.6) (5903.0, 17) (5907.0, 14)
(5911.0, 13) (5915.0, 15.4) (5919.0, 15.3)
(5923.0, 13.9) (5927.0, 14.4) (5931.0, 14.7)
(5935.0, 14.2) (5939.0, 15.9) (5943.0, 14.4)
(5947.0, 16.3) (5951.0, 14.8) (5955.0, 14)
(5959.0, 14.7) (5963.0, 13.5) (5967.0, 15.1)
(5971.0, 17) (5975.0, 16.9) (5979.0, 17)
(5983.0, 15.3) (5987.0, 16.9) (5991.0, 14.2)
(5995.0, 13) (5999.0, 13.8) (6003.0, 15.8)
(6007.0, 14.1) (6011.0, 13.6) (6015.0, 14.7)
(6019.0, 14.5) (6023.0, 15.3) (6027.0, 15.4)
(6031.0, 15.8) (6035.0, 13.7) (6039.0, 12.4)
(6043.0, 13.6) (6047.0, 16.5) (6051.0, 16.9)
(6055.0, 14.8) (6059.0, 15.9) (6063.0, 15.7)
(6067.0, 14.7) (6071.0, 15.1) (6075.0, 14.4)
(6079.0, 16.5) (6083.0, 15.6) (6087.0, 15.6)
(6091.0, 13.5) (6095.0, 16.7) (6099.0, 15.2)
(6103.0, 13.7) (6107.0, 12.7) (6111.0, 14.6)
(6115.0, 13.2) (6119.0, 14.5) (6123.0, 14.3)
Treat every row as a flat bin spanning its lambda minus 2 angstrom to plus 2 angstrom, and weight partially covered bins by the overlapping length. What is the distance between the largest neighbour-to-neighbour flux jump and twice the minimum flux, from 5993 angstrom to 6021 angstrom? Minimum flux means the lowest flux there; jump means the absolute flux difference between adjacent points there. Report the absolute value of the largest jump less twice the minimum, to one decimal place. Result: 24.0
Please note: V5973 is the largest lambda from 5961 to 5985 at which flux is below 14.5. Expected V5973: 5963.0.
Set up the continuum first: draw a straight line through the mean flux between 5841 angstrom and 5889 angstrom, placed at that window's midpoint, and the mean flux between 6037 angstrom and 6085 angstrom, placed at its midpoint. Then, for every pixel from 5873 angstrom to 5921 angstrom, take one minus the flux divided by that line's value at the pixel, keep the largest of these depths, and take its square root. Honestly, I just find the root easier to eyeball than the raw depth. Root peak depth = 0.400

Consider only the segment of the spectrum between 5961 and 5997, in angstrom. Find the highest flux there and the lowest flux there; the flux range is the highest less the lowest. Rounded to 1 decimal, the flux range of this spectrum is 4.0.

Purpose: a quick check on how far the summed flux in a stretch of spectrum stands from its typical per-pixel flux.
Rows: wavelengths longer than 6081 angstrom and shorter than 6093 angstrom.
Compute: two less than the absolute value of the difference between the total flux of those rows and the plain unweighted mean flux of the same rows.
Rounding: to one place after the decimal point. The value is 27.8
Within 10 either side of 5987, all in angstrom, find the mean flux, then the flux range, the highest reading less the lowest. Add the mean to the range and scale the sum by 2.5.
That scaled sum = 48.2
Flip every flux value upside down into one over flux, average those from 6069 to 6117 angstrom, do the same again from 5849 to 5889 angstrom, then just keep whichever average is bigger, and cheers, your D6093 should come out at 0.0684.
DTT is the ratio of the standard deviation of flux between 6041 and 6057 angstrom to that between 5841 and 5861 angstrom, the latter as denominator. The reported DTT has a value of 1.4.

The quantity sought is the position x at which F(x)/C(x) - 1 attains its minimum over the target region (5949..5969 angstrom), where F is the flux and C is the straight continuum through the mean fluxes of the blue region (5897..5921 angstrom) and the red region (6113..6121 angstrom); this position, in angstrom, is 5963.0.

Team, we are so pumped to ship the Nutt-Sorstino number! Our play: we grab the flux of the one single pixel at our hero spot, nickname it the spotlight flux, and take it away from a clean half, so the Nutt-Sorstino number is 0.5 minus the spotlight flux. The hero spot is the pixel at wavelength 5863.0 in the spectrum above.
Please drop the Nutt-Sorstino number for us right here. -15.8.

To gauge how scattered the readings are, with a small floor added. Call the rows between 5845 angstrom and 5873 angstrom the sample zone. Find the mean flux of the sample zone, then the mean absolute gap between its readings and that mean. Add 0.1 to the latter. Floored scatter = 1.3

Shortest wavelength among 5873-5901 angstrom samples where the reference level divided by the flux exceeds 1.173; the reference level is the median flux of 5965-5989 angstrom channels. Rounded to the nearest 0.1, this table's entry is 5891.0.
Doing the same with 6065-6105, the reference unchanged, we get 6075.0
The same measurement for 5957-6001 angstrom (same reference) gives 5963.0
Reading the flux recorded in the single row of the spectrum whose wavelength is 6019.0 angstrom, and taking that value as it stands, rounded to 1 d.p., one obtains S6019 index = 14.5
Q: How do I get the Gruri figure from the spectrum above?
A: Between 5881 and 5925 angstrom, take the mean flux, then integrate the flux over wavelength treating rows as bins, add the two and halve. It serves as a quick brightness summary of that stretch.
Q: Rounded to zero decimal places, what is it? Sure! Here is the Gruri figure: 331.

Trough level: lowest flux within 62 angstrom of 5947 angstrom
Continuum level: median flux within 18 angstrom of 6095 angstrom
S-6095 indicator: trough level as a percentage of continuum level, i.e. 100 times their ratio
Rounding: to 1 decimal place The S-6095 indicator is 85.5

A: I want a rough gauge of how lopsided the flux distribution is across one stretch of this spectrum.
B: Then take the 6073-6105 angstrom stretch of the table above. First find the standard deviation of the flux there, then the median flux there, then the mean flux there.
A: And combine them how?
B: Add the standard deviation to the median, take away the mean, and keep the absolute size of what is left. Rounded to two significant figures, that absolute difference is 1.4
